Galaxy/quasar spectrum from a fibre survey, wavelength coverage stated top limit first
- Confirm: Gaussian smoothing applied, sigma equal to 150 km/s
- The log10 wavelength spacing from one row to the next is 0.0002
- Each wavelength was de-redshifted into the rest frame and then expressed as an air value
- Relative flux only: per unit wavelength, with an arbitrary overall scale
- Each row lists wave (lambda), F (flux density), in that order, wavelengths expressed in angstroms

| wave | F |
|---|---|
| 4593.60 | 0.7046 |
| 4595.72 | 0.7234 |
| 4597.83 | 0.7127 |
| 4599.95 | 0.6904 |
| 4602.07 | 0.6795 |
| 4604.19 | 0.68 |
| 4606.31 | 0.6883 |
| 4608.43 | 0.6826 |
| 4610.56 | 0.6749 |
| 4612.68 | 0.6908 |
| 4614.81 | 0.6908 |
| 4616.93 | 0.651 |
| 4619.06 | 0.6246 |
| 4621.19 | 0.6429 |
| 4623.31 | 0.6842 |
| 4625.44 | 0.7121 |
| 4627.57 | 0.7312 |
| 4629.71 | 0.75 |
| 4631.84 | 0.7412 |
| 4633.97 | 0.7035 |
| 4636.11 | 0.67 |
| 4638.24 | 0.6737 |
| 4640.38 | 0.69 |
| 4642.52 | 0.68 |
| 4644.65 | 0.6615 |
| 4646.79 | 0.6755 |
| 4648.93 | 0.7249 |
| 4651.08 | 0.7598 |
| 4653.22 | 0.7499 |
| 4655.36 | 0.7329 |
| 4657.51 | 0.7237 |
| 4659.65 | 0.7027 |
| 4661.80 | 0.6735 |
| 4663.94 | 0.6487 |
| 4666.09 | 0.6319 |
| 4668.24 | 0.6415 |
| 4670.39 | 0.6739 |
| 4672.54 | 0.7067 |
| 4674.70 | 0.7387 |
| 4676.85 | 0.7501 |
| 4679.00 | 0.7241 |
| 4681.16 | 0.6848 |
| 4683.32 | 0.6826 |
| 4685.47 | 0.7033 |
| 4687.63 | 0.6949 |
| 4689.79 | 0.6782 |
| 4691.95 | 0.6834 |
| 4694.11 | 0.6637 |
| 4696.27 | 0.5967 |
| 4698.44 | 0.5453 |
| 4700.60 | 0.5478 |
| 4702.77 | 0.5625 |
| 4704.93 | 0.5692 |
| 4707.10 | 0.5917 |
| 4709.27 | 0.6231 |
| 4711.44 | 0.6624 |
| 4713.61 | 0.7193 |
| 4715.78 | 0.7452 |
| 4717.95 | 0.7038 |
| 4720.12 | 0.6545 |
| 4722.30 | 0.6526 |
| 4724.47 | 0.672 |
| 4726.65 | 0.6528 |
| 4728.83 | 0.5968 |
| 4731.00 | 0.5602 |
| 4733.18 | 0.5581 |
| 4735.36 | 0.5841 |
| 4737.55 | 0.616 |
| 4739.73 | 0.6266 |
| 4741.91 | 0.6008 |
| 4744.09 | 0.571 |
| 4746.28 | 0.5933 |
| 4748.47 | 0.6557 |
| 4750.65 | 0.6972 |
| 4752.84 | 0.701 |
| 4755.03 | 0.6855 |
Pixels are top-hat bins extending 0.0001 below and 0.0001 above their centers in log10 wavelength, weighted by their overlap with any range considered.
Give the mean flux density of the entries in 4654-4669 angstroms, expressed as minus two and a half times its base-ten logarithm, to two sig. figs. 0.42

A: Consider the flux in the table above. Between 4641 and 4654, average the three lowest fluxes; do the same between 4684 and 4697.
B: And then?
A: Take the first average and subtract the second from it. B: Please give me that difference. 0.03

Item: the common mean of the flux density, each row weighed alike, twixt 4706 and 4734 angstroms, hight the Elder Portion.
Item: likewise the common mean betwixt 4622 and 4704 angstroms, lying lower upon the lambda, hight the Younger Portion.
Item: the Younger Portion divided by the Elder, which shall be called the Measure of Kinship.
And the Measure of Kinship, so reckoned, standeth 1.06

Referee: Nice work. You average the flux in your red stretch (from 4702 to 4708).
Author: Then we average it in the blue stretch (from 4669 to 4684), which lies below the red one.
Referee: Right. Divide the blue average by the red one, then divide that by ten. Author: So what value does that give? 0.123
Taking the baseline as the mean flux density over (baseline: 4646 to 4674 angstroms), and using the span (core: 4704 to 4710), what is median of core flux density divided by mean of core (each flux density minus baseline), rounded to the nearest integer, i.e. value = -6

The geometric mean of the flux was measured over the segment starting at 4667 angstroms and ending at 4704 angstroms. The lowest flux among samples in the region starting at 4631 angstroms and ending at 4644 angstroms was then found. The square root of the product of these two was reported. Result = 0.665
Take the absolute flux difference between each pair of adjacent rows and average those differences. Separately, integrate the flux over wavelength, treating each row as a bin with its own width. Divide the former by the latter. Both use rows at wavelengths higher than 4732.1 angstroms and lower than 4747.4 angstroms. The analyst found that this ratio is 0.0027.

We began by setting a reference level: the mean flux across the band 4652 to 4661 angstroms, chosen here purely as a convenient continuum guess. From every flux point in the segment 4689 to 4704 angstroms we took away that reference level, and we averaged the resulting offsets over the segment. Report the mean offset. -0.12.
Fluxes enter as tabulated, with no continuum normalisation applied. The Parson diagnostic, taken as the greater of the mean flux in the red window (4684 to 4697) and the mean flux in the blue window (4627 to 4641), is 0.71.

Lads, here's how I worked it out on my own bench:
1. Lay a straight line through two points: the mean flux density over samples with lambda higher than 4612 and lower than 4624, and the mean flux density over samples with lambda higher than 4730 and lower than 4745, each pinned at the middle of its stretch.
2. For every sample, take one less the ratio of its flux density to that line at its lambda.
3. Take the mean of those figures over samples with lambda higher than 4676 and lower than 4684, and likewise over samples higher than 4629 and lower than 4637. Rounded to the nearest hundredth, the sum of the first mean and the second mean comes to -0.23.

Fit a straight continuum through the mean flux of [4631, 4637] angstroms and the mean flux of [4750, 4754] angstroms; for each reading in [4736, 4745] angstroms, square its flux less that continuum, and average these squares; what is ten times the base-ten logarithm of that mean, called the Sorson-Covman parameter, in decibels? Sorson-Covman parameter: -20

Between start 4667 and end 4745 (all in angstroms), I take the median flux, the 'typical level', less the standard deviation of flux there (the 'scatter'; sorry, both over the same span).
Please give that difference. 0.59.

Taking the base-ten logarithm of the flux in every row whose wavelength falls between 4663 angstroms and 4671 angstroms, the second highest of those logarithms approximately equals -0.19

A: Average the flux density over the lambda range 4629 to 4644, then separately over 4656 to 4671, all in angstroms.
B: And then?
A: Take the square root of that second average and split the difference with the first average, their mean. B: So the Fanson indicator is 0.760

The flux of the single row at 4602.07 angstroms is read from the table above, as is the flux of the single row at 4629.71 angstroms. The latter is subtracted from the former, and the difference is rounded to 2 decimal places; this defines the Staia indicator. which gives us -0.07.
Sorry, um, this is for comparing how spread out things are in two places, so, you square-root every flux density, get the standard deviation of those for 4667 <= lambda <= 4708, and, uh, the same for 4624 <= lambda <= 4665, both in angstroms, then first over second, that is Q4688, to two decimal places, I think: 2.04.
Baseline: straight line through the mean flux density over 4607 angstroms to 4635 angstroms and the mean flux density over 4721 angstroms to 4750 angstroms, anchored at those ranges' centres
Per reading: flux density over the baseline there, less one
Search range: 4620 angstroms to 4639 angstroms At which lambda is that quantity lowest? 4621.19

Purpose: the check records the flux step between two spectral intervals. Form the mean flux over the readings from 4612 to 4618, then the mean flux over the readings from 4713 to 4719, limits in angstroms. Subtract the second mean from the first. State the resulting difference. -0.05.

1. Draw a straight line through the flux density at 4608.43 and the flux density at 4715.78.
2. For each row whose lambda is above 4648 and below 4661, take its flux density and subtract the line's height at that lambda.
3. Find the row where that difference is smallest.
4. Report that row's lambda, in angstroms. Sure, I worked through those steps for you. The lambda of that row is 4659.65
